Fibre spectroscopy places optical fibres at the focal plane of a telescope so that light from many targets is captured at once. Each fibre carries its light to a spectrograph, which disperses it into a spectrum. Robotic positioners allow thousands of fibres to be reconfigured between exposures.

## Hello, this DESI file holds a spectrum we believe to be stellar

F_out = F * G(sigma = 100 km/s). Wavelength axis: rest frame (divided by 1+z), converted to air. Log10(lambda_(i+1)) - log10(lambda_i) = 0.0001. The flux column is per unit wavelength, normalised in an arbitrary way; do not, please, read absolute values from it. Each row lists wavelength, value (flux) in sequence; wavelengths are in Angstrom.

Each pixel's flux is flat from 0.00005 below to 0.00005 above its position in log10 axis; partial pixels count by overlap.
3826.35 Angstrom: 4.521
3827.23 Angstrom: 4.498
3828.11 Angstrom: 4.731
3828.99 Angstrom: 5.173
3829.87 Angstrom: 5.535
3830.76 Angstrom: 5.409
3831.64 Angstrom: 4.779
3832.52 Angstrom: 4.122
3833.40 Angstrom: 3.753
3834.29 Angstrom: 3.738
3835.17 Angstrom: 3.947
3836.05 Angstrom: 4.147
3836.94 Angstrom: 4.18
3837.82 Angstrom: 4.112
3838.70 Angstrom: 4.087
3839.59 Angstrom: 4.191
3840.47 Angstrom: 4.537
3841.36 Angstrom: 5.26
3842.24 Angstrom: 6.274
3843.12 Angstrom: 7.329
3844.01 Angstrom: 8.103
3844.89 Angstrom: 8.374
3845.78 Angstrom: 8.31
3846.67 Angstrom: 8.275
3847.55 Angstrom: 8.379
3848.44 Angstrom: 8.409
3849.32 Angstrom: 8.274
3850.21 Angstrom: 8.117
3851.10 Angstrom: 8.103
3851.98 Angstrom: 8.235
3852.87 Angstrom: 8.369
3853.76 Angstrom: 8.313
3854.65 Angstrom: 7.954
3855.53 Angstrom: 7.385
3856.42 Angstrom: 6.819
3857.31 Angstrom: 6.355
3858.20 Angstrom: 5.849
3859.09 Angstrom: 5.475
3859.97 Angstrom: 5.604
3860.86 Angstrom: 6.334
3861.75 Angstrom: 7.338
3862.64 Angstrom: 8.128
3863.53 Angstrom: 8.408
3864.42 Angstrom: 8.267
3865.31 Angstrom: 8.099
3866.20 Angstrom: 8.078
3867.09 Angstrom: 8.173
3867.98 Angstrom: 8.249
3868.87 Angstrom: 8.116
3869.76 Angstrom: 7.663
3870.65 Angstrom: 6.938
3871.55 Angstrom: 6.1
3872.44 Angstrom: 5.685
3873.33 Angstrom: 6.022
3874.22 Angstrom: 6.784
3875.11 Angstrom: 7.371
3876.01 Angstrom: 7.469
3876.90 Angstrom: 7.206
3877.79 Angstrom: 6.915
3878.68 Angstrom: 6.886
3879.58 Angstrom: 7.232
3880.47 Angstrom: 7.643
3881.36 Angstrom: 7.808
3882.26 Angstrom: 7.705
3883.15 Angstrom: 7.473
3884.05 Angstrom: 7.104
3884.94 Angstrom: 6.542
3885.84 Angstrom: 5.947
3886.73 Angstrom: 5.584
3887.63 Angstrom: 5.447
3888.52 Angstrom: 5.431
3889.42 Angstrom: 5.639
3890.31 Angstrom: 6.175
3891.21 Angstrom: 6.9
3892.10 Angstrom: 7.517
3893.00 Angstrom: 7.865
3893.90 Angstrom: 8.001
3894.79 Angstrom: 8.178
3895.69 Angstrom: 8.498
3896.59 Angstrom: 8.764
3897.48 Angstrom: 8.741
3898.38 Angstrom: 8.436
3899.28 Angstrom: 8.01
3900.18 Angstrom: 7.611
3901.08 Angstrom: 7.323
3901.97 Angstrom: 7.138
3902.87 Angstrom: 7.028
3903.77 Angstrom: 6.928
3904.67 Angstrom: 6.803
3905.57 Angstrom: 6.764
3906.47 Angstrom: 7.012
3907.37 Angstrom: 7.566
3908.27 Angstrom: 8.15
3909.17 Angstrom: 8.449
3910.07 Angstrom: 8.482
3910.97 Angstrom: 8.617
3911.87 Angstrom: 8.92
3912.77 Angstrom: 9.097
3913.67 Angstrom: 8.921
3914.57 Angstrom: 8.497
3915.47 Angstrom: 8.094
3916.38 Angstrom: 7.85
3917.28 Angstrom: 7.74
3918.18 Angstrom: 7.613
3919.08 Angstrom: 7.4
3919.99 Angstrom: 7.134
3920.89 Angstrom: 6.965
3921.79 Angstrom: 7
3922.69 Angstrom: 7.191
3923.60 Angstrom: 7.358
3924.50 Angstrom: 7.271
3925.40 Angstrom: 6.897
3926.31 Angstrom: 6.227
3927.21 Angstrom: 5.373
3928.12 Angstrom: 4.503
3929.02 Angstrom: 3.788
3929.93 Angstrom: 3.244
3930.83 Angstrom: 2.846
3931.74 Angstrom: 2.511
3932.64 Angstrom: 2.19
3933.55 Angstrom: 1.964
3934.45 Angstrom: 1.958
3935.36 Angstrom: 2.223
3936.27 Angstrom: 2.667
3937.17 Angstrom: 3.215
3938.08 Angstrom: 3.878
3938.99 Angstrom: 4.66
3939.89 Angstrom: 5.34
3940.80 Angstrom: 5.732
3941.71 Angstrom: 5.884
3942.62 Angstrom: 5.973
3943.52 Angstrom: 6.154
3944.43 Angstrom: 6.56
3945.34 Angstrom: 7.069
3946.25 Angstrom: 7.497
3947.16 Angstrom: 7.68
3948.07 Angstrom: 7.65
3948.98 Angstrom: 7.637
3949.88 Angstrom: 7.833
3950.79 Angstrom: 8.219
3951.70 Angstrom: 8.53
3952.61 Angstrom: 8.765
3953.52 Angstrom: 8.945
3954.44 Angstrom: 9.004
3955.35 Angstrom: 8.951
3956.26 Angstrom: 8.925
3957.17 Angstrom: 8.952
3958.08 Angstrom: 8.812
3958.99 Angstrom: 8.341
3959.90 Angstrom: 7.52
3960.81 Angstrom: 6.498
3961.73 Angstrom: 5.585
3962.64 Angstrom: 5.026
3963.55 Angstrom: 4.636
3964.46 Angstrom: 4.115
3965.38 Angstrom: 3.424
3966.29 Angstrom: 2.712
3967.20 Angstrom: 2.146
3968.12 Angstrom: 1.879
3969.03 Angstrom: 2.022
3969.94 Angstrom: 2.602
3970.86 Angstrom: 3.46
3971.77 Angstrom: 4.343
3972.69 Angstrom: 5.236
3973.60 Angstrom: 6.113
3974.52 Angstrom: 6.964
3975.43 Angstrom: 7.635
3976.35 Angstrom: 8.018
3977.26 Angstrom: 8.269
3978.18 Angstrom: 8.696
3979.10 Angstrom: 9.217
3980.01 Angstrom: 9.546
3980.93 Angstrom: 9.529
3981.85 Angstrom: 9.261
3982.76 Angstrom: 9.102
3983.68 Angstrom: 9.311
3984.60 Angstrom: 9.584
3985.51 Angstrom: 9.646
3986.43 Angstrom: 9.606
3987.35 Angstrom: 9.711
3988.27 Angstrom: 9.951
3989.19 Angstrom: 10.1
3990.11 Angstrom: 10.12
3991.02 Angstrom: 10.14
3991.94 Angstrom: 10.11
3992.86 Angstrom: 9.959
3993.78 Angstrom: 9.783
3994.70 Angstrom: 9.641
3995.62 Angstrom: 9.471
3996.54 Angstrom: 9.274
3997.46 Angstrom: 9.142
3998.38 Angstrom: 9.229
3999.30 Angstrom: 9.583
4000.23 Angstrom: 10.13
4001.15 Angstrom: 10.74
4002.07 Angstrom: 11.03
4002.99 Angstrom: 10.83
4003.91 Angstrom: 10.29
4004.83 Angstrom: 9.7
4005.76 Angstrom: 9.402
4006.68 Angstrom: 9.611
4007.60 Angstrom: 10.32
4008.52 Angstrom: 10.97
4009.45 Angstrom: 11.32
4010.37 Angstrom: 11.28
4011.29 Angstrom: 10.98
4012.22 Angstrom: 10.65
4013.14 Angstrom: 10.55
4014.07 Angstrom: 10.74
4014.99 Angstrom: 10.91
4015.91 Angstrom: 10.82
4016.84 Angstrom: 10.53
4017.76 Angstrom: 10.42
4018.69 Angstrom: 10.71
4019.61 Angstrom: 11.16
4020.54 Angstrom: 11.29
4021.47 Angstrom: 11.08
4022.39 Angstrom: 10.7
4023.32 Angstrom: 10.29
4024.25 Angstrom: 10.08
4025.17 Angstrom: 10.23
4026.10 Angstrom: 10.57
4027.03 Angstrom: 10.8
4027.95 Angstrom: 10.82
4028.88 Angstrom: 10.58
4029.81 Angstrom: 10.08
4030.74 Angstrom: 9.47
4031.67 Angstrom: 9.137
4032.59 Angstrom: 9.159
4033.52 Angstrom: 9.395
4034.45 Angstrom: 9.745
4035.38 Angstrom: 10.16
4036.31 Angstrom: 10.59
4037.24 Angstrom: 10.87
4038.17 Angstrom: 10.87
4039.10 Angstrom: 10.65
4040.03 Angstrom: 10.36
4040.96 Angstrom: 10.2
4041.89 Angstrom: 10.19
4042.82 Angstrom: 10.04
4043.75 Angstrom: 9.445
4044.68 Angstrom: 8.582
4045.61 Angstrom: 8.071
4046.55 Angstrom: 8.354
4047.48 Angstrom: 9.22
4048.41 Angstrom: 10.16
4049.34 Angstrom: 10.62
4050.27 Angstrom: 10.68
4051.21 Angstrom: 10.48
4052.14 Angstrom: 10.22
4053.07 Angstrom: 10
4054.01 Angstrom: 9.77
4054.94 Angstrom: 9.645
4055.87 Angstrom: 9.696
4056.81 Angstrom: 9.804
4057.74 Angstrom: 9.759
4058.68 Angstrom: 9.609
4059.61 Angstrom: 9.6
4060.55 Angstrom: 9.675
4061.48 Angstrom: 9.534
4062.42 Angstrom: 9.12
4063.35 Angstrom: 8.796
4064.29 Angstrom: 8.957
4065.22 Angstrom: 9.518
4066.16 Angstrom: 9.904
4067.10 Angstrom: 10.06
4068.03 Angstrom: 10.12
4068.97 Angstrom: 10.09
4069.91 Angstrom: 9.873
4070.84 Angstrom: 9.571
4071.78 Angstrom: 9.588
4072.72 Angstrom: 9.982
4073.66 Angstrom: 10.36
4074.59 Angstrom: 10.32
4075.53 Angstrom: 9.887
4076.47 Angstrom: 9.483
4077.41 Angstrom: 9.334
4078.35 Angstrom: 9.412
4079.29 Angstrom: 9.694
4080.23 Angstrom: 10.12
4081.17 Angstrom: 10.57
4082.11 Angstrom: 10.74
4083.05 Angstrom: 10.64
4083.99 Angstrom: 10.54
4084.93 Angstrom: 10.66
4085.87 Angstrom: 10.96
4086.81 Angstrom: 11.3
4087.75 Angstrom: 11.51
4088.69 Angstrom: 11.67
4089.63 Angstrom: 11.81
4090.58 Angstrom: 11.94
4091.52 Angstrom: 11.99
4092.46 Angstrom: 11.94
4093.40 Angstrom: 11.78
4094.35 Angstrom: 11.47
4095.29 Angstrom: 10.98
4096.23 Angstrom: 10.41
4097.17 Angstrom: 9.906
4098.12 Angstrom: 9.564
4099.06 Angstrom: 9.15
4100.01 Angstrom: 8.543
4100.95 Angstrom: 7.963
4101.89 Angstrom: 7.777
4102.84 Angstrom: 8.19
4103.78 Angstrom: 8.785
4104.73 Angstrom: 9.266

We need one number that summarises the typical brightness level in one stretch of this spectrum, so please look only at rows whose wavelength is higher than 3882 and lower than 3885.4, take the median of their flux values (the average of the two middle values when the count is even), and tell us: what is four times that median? 29.2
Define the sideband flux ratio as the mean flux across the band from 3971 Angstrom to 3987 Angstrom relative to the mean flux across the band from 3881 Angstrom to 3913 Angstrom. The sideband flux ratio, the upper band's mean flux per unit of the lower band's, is 1.1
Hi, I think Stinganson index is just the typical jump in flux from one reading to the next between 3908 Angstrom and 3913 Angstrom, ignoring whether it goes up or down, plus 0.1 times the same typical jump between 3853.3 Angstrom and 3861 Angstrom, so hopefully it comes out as 0.24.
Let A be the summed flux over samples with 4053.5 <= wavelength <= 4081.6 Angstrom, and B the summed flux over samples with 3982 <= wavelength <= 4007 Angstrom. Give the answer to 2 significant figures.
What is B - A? -27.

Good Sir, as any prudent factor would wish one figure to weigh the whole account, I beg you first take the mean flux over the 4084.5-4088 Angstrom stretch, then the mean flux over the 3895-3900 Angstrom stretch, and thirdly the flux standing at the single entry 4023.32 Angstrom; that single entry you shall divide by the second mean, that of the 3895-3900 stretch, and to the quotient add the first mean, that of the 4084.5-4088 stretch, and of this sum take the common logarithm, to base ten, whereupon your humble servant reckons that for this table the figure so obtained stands 1.09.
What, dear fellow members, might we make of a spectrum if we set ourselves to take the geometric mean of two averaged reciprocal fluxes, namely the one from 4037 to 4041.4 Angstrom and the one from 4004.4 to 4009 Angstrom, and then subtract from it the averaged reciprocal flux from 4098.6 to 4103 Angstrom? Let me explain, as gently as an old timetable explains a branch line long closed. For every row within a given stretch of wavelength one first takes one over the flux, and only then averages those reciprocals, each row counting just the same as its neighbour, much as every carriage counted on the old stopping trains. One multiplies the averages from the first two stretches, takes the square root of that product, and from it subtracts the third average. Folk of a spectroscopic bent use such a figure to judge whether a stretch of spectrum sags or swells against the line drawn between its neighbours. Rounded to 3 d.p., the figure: -0.023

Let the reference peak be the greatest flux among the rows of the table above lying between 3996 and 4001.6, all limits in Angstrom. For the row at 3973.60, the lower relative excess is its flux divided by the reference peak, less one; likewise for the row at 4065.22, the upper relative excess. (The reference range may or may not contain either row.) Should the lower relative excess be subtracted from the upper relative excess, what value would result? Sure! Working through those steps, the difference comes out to 0.32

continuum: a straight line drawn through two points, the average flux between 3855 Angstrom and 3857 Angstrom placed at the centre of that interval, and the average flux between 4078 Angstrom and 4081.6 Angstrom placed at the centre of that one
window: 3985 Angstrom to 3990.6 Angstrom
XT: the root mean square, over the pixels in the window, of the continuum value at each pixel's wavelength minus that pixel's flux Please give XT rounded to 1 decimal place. 1.1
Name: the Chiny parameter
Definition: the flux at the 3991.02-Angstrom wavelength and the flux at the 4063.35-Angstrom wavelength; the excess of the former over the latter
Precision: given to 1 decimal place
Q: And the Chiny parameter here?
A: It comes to 1.3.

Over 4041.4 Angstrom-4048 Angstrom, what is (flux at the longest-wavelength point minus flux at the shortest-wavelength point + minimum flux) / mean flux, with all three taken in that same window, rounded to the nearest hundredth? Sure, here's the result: 0.78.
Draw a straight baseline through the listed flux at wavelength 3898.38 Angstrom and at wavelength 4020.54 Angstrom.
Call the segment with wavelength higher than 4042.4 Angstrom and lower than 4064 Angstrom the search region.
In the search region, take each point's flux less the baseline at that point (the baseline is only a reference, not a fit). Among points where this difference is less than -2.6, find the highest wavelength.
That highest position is 4063.35 Angstrom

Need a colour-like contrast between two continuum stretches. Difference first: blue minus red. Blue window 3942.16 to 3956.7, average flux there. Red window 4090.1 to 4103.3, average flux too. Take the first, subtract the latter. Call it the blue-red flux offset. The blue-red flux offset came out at -2.3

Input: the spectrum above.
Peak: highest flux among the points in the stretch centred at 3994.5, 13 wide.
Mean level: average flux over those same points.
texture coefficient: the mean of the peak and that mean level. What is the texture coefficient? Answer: 10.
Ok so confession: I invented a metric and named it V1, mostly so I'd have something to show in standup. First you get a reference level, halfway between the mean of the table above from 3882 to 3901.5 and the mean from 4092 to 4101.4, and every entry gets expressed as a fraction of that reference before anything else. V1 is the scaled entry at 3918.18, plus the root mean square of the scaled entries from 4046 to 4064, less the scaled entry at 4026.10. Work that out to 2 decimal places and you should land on 0.78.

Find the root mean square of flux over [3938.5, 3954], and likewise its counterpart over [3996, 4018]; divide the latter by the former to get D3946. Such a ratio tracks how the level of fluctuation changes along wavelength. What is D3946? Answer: 1.45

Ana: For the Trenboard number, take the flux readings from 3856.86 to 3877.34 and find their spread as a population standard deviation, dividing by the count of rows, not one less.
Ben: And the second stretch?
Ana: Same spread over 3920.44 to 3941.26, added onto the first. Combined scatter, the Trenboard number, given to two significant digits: 2.9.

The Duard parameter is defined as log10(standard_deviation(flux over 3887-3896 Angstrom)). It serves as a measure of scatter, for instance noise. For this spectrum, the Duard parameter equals 0.1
